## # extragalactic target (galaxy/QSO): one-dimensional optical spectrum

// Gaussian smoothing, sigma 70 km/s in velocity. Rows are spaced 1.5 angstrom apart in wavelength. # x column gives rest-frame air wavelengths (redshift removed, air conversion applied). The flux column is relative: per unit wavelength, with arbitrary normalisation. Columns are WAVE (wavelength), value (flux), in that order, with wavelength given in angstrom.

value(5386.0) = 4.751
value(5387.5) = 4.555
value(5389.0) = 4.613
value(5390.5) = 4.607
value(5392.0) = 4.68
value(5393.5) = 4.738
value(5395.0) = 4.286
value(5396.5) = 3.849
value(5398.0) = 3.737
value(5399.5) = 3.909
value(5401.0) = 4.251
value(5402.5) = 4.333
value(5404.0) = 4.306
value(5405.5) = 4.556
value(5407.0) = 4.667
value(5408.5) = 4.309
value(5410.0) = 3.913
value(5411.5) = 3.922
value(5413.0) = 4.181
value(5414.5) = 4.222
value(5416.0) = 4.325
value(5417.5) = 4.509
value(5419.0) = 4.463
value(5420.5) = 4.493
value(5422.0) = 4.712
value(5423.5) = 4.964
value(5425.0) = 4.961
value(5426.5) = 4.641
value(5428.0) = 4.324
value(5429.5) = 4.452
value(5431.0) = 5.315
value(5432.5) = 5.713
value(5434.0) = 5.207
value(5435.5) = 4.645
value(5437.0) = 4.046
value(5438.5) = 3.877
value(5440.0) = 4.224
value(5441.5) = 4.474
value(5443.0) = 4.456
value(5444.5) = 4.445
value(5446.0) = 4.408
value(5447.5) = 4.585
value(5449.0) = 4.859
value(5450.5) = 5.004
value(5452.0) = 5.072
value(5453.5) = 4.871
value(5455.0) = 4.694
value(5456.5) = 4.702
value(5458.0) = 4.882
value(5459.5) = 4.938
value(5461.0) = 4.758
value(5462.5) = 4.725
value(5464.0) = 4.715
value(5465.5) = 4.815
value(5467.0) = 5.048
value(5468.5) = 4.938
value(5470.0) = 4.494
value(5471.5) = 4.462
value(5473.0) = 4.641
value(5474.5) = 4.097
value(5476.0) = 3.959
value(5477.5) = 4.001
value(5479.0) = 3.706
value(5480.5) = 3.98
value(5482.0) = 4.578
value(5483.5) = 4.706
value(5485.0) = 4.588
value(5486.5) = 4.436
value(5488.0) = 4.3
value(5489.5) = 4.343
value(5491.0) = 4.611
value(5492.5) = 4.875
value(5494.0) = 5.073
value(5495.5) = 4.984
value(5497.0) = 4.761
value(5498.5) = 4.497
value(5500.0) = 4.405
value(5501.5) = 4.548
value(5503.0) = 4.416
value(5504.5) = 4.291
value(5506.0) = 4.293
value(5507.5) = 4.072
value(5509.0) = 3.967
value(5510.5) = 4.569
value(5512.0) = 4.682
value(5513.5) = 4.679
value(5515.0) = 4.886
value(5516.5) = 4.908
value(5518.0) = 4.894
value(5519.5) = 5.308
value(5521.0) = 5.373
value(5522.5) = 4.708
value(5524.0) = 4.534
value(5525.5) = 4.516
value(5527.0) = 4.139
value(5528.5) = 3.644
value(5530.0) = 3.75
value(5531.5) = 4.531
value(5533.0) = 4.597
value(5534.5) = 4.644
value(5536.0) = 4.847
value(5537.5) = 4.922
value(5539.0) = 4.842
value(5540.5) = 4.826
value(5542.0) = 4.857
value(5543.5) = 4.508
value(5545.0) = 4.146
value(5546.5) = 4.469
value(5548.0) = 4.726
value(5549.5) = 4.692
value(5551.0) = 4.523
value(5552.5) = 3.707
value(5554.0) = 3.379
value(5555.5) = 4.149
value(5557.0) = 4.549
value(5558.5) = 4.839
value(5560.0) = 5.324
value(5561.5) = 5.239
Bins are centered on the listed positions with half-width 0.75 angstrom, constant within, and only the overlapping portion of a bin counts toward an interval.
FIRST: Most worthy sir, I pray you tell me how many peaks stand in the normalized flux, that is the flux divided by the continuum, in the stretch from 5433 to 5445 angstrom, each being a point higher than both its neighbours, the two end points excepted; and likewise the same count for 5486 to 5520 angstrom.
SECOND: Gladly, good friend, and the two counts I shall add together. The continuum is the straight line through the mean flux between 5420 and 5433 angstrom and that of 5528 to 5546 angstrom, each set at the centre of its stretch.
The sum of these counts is 5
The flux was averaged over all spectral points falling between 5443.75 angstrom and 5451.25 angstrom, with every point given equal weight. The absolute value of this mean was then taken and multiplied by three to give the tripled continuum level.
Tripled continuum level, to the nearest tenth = 14.0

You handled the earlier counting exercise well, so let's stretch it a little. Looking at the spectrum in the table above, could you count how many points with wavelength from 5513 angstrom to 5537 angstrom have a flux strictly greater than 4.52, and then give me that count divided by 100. 0.12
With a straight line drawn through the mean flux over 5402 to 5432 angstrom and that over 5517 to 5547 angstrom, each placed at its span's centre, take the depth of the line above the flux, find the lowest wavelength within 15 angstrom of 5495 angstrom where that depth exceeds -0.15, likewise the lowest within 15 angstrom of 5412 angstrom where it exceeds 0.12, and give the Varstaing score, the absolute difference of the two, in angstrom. 82.5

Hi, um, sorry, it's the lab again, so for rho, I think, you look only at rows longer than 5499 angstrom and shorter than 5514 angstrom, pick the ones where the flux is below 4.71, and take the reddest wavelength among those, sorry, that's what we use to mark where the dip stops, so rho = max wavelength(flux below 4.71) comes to 5513.5 angstrom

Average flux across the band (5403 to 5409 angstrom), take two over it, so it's 0.448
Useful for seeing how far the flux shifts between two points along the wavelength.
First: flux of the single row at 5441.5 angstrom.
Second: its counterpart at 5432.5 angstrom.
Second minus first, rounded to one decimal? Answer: 1.2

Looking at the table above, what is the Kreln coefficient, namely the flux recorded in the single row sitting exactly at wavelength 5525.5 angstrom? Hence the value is 4.516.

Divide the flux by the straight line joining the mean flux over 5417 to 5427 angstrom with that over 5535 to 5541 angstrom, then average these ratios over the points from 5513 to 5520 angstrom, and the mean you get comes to 1.02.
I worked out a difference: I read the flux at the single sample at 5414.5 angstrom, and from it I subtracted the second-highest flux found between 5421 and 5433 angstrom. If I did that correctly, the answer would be -1.1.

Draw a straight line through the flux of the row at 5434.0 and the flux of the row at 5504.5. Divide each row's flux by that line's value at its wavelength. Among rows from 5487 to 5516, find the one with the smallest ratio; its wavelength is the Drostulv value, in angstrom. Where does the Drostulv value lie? 5509.0 angstrom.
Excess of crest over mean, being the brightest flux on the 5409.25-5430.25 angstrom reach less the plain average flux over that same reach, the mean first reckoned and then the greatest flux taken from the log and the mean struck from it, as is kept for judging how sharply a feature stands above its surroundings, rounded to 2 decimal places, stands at 0.53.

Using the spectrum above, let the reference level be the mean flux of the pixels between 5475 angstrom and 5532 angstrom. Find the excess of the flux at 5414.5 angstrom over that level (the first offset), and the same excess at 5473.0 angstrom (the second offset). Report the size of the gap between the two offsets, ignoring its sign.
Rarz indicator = 0.42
